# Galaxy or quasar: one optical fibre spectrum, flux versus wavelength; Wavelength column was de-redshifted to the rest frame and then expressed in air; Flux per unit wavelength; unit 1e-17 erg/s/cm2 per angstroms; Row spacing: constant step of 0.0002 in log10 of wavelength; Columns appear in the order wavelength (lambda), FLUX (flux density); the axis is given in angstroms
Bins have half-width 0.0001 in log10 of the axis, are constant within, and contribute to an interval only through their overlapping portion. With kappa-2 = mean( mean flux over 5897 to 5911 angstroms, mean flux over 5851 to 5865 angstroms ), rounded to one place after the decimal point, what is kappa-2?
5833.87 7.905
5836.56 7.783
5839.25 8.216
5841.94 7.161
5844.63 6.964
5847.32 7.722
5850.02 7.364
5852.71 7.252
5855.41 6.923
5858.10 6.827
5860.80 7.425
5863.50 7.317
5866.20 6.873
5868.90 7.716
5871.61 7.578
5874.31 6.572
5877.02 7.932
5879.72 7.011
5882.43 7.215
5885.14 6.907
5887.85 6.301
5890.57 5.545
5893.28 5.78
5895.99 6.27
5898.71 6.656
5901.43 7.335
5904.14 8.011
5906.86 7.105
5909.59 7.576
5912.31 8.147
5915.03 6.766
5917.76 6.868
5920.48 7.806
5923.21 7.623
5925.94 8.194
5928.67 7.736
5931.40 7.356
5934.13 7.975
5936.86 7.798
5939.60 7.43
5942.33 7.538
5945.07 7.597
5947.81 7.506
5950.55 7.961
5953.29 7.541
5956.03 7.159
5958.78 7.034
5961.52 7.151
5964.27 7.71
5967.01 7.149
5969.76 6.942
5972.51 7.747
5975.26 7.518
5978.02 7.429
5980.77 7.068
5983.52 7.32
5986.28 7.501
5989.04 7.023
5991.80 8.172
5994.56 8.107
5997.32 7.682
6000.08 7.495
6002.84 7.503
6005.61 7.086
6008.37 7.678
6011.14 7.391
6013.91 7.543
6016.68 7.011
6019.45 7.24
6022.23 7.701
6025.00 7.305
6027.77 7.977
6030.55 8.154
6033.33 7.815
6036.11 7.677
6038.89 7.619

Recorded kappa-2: 7.2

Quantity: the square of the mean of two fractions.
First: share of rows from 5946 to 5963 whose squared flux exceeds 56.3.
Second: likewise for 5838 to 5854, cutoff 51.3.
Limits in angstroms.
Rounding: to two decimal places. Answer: 0.34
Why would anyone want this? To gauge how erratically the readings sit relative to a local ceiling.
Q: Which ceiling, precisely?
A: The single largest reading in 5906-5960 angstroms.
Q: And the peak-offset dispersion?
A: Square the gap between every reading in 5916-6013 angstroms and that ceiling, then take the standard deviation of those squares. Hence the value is 0.5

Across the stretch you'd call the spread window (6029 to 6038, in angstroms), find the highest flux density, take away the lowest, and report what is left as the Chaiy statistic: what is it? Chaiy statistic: 0.48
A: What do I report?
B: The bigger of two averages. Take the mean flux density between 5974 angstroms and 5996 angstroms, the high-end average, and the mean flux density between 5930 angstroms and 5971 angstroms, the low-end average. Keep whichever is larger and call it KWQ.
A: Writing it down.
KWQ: 7.52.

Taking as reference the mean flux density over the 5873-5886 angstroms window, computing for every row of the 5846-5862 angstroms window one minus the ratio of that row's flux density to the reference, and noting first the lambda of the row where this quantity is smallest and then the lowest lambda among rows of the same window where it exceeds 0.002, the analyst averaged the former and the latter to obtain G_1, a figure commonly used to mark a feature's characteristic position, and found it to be 5851.4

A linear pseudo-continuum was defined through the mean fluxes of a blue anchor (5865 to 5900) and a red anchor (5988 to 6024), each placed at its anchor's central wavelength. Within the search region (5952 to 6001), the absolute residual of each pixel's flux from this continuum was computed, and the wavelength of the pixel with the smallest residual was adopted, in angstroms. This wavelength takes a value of 6000.08 angstroms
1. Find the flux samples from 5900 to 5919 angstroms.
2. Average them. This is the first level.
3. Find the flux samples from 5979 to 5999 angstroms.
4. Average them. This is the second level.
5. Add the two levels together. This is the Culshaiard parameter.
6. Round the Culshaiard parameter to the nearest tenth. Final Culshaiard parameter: 15.0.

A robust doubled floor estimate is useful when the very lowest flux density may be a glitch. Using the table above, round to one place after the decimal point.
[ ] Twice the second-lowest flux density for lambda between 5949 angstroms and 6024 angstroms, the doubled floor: 14.0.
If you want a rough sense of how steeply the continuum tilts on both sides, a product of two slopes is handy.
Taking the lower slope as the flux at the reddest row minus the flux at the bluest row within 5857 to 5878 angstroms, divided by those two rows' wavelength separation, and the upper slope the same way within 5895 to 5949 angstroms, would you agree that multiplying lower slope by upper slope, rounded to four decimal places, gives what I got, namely 0.0014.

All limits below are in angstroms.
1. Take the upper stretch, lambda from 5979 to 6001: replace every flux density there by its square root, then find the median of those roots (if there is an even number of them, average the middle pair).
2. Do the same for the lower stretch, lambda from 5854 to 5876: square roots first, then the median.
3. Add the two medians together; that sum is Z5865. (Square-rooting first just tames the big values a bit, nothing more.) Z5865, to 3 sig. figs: 5.41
